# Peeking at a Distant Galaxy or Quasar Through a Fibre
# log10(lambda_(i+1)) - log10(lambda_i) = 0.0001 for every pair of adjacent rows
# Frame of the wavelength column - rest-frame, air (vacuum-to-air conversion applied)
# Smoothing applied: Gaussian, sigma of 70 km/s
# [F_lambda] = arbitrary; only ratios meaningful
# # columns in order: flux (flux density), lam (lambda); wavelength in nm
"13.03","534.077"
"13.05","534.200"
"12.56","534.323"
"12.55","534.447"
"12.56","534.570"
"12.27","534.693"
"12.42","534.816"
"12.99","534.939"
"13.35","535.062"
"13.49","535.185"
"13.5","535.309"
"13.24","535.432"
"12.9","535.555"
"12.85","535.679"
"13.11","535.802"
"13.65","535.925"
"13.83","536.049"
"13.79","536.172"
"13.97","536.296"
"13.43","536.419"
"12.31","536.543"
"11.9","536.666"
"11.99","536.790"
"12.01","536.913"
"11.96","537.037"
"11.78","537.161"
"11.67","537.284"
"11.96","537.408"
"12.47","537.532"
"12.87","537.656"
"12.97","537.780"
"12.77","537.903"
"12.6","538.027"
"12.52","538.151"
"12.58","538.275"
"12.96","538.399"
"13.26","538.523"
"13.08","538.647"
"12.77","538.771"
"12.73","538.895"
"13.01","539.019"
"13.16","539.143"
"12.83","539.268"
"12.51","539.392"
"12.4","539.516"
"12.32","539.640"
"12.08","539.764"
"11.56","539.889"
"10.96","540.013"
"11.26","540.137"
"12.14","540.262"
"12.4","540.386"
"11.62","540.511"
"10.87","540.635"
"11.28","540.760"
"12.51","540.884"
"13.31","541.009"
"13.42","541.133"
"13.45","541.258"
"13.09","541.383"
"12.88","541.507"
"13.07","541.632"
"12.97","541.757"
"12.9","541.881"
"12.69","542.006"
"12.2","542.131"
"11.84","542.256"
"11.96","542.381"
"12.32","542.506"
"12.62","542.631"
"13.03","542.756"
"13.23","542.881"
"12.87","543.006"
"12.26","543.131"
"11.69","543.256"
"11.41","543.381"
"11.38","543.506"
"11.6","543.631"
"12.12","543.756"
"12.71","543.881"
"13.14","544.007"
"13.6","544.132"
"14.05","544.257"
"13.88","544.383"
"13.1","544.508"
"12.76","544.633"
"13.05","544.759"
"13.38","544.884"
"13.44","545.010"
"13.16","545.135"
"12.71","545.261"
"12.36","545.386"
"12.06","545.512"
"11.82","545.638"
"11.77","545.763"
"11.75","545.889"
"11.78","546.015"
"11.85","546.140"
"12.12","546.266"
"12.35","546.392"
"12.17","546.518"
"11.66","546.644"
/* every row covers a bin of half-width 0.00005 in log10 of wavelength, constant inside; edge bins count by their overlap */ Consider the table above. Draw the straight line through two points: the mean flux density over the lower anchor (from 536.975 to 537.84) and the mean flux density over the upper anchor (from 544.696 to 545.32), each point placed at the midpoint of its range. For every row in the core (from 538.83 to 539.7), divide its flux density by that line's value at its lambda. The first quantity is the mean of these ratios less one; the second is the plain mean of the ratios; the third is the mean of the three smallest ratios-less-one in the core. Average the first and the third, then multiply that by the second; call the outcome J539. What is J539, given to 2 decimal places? 0.01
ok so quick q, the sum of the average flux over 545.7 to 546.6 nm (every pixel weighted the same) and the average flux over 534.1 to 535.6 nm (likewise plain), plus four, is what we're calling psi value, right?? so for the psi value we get 28.9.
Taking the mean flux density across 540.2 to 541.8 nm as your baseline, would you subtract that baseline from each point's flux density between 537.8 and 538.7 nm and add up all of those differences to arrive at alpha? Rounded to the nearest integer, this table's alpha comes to 2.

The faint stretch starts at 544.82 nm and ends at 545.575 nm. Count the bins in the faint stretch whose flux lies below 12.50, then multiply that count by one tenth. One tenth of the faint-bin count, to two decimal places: 0.20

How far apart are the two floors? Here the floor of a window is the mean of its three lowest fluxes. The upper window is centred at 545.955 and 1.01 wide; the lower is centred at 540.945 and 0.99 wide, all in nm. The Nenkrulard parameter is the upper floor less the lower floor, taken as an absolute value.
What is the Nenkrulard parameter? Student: 0.51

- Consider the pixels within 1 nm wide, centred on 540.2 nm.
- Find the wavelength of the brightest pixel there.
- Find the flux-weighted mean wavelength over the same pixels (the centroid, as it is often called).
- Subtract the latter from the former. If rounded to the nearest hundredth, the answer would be 0.19 nm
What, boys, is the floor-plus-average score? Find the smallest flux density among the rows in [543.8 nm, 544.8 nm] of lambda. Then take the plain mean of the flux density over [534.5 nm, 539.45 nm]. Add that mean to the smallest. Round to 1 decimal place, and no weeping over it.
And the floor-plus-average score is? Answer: 25.5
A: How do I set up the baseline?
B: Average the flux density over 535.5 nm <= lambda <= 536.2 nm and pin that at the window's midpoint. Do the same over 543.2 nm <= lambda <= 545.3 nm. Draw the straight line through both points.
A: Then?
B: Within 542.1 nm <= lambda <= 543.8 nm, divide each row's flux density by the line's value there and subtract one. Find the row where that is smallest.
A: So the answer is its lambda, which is 543.506 nm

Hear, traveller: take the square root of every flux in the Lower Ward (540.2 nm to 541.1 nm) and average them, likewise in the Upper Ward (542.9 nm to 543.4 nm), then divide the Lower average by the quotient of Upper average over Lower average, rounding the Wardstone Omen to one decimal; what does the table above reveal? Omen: 3.5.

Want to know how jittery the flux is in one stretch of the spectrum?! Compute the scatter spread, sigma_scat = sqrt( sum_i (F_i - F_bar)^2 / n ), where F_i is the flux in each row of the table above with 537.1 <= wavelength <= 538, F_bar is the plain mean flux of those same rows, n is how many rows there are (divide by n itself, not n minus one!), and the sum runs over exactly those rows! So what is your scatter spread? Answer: 0.50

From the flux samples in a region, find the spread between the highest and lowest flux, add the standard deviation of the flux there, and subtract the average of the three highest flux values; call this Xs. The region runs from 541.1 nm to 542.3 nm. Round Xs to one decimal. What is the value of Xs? -11.2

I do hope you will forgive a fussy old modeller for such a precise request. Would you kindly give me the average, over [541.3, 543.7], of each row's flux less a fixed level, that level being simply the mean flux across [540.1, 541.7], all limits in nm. 0.01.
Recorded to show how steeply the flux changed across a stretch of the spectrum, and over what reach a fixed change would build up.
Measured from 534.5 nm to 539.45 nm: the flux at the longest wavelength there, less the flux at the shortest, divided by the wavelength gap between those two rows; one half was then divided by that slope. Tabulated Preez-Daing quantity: -48.2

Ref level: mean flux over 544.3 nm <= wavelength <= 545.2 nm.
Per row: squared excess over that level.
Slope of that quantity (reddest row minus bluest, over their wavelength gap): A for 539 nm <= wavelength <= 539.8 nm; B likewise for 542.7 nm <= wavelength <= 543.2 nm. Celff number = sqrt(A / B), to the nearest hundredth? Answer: 0.84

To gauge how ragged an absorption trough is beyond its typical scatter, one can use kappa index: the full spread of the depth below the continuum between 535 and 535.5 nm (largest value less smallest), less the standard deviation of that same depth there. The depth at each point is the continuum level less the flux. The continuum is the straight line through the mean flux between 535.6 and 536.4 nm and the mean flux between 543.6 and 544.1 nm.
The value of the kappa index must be 0.1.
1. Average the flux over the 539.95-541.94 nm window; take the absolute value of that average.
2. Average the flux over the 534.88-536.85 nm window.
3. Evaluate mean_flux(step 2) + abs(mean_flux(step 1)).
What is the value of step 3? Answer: 25.5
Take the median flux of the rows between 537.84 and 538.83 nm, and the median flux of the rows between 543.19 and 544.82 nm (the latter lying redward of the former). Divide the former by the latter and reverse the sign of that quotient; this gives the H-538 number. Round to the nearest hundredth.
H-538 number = -1.00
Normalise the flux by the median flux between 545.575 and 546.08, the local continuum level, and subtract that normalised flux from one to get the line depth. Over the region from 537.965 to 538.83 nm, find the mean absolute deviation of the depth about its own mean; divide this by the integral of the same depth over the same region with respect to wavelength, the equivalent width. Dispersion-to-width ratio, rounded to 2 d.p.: -0.26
